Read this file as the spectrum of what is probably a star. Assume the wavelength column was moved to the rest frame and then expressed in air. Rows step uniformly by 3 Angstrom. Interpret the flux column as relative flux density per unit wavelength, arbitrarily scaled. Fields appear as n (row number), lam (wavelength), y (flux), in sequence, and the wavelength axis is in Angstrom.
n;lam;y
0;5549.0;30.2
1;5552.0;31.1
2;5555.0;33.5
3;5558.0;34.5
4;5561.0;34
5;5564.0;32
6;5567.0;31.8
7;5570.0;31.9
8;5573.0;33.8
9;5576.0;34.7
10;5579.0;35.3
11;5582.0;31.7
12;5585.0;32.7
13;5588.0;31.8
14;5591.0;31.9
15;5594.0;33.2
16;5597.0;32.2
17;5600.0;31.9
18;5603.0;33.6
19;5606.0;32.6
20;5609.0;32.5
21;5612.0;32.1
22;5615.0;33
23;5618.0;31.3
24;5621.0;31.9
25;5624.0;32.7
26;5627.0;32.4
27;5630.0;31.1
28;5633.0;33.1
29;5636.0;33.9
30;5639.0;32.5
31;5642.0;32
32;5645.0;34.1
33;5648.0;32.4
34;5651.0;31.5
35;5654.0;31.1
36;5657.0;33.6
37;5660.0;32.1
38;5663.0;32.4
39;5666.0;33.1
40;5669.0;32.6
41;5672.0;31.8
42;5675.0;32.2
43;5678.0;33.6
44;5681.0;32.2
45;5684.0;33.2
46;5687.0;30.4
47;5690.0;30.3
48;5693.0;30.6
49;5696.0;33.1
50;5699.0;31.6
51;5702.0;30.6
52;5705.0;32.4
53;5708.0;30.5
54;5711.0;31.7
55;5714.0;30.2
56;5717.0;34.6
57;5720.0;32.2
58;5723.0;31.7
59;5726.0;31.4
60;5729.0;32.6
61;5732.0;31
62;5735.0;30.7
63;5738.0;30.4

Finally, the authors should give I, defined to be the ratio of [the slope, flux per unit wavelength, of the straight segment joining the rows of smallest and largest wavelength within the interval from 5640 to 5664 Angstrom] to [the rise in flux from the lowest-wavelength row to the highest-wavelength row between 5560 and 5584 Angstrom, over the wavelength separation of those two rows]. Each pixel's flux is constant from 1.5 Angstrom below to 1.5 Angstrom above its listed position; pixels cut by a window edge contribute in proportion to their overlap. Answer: -0.2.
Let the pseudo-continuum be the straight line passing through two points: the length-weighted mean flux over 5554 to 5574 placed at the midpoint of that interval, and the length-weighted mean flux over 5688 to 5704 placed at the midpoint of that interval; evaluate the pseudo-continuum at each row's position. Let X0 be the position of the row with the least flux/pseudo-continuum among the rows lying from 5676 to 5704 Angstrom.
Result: 5690.0 Angstrom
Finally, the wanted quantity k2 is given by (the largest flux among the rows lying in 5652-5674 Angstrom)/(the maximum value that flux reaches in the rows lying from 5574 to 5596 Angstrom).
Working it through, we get 0.952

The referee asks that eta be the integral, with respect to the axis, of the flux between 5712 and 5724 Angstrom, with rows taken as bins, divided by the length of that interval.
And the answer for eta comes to 32.2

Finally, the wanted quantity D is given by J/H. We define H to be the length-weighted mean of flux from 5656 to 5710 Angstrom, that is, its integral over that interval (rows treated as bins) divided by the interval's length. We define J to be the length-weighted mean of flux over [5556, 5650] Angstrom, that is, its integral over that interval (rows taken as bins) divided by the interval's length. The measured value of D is 1.02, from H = 32.0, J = 32.7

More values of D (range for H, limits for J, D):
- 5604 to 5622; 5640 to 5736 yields 0.99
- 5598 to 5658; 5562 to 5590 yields 1.01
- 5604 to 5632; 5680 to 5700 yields 0.98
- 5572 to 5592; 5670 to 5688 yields 0.97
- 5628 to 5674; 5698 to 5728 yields 0.98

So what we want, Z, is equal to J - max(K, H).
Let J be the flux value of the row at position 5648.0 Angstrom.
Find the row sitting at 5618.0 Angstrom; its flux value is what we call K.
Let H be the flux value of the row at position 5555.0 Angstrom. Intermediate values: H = 33.5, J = 32.4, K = 31.3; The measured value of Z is -1.10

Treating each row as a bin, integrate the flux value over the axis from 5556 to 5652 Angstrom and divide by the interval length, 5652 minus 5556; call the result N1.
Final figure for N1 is 32.7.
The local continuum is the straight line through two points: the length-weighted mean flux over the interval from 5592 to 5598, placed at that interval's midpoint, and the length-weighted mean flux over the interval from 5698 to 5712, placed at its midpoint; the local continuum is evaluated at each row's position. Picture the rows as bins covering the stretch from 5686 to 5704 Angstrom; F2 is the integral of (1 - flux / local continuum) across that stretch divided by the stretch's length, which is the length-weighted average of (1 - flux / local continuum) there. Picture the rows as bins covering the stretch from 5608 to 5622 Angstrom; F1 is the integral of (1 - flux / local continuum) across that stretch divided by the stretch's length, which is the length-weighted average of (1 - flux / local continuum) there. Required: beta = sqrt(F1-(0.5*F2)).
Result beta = 0.060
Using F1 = 0.008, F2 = 0.010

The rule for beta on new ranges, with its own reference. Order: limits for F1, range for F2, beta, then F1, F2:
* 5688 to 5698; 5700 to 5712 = 0.073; 0.006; 0.001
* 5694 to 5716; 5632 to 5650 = 0.090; -0.005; -0.026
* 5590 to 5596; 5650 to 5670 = 0.106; 0.004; -0.015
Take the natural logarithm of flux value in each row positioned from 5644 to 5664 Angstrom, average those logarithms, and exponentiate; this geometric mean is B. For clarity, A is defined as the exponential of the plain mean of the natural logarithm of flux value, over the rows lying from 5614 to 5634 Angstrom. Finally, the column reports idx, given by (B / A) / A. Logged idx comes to 0.0313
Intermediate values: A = 32.2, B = 32.4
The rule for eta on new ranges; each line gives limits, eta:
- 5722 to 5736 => 31.5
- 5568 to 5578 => 33.5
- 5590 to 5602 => 32.4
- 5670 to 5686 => 32.5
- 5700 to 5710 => 31.2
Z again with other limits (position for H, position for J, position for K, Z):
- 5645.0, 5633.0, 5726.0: -1.00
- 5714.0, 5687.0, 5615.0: -2.60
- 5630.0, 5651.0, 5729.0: -1.10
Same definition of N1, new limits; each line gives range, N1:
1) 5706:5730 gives 31.9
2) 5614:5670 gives 32.5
